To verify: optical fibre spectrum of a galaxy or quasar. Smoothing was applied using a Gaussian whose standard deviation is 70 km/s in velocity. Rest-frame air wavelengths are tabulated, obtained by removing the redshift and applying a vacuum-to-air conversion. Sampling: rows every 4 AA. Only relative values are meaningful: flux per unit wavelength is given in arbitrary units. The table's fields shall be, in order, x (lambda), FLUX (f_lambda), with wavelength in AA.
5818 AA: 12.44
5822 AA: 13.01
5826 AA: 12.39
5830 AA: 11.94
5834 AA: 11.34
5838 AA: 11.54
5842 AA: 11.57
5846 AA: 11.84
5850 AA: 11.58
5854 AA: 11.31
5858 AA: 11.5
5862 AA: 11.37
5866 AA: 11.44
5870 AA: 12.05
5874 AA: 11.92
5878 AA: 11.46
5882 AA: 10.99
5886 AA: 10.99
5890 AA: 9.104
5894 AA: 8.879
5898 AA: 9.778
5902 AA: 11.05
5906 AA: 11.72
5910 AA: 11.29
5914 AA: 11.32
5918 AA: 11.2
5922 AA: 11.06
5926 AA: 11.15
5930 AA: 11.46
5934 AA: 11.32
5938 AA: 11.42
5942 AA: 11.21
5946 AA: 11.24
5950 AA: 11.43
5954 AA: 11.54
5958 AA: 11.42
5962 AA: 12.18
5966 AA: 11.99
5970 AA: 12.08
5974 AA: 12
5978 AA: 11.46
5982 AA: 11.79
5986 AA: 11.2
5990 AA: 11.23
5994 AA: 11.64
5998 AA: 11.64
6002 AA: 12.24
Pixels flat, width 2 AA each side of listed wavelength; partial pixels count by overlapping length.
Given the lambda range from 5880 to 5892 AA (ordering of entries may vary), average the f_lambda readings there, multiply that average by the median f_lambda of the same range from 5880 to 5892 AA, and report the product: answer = 114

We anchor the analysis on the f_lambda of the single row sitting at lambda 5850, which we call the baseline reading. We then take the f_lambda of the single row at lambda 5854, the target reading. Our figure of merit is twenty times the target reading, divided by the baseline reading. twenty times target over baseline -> 19.5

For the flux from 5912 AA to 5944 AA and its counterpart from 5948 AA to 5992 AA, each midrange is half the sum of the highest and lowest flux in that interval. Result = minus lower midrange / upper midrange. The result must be -0.96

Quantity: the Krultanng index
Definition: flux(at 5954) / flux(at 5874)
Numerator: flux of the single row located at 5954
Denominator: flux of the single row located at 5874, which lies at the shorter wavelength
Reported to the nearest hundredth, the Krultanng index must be 0.97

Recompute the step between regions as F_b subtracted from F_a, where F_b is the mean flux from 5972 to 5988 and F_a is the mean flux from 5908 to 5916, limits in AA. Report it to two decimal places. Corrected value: -0.31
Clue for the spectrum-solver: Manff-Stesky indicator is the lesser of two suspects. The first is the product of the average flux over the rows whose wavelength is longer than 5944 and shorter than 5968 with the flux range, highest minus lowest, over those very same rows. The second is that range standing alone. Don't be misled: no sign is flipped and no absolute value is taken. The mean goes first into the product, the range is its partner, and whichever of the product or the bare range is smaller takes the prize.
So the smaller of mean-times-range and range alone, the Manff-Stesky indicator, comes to 0.9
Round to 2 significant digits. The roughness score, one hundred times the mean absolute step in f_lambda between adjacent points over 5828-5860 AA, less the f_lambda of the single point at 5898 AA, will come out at 16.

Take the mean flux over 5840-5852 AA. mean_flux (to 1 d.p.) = 11.7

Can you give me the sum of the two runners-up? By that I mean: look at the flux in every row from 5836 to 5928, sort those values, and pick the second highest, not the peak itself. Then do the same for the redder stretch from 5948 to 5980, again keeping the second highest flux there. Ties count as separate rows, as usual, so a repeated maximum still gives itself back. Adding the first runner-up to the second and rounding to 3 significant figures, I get 24.0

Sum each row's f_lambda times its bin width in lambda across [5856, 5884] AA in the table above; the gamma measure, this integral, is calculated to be 323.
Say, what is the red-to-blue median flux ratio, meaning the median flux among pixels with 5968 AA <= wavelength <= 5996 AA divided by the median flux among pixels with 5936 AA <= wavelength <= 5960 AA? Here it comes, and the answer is 1.02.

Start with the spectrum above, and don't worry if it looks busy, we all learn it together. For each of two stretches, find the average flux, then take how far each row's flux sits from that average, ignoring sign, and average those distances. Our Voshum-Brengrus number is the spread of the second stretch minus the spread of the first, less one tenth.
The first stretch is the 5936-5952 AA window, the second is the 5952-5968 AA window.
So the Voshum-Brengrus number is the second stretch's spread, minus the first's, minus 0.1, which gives 0.1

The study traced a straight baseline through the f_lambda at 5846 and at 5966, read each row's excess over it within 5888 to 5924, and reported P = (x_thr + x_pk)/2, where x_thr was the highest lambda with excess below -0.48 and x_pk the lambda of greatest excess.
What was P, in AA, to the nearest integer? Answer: 5914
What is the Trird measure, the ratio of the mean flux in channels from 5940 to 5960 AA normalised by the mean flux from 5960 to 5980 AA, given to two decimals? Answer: 0.95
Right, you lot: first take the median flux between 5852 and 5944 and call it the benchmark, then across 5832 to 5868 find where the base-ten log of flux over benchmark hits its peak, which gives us 5846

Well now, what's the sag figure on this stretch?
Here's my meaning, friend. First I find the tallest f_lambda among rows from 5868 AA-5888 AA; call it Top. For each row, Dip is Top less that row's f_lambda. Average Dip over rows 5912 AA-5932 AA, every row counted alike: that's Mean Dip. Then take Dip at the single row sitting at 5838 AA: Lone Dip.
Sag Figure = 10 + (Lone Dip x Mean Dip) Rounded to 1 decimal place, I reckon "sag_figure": 10.4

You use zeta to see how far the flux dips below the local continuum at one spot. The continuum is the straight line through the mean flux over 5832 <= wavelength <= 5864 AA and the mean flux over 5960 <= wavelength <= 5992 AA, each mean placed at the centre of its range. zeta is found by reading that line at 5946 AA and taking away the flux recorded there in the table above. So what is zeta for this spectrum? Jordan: 0.45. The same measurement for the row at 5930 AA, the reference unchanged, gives 0.20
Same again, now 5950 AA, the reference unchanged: 0.26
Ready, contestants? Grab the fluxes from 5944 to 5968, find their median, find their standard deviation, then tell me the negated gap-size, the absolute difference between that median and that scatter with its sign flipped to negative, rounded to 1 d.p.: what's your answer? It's -11.1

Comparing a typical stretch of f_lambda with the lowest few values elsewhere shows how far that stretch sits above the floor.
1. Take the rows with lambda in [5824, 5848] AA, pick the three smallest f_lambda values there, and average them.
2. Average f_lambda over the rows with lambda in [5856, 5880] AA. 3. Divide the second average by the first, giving 1.01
